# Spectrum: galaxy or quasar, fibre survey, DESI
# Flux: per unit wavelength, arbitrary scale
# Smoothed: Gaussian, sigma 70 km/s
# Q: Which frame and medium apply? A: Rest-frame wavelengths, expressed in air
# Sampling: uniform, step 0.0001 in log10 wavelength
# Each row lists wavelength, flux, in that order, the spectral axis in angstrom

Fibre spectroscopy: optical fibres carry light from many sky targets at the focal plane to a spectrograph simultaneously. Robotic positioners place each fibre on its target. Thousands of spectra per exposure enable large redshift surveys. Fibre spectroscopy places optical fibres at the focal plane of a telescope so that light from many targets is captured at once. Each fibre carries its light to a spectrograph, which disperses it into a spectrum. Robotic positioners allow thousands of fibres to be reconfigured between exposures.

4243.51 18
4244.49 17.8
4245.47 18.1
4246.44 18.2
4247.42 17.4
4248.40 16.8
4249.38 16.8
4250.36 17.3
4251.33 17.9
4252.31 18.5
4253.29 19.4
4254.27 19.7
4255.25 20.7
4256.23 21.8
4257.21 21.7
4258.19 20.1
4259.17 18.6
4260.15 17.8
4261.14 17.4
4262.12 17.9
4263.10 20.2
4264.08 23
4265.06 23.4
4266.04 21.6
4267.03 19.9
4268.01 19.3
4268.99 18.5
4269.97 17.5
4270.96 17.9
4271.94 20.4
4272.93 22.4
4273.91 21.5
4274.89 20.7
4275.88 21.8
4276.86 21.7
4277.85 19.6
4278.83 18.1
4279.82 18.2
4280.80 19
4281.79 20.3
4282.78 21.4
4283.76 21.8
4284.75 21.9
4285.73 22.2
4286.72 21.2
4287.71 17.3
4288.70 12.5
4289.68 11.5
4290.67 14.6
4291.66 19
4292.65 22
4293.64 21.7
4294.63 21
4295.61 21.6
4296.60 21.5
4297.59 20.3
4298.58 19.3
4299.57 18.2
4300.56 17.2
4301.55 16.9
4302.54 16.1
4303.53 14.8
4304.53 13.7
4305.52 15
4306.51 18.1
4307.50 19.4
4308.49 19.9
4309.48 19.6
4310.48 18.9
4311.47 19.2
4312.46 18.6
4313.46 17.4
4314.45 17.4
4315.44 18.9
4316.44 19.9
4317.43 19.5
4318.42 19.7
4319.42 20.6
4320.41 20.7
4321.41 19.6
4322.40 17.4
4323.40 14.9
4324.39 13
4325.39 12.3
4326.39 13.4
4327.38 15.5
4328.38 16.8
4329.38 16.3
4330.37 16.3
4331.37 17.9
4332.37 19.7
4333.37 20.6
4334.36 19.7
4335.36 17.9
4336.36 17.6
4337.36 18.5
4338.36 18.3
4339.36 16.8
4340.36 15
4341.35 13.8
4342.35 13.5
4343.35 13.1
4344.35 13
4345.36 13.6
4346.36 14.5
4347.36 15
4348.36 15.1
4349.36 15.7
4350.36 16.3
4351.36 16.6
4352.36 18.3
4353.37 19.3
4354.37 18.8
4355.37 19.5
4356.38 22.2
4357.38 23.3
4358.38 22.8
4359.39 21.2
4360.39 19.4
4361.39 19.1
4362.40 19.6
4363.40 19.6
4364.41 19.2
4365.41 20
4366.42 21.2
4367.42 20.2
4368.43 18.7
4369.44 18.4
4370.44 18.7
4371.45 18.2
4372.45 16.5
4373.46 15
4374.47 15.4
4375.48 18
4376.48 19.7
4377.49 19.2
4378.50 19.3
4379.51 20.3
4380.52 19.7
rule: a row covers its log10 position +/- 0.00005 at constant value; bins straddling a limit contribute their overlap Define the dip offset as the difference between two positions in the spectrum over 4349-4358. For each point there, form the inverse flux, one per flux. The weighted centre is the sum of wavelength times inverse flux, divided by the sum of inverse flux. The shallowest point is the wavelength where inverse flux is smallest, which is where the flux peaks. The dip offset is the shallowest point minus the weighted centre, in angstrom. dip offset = 4.3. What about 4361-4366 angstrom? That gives 2.0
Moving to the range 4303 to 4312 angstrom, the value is 1.3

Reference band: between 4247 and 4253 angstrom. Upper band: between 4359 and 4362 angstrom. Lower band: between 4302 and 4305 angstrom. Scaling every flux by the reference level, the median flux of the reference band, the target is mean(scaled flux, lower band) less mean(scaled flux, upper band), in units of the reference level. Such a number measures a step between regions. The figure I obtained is -0.29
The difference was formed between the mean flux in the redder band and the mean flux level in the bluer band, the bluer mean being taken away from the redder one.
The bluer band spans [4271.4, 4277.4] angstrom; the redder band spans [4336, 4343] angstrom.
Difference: -5.2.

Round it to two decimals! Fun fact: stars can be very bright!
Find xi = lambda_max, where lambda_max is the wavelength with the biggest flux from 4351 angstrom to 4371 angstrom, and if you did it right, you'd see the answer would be 4357.38 angstrom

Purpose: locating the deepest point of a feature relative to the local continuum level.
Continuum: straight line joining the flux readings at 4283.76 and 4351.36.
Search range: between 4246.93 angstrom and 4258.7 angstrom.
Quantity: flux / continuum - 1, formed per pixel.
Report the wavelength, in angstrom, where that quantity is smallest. 4248.40 angstrom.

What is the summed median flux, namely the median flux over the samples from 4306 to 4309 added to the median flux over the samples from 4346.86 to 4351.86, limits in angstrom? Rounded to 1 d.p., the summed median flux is 35.1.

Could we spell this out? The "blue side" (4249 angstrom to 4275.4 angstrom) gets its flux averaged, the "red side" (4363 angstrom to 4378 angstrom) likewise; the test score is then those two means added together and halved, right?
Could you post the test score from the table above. 19.1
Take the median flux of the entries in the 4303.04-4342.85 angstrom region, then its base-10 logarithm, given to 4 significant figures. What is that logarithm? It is 1.253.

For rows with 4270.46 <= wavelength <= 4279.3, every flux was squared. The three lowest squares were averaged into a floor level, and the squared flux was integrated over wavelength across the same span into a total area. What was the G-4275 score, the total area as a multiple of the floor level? 10.8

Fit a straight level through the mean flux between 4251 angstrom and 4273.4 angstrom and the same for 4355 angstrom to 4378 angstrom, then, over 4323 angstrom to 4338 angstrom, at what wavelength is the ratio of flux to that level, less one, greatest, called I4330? 4333.37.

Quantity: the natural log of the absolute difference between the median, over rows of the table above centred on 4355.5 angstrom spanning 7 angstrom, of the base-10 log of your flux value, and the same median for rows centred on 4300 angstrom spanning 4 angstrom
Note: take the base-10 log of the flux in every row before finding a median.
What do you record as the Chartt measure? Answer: -3.2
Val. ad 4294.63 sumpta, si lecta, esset 21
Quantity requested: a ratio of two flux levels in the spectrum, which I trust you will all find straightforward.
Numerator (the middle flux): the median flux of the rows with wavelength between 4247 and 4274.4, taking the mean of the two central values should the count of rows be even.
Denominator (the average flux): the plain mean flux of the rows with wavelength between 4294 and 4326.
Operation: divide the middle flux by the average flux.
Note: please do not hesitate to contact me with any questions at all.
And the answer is 1.07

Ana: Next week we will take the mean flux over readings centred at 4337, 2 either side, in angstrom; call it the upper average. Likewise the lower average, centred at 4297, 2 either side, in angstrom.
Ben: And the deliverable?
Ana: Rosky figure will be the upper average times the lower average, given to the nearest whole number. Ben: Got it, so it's 374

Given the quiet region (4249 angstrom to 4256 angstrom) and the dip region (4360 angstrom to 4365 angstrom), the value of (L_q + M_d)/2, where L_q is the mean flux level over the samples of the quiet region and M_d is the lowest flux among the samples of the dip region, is 18.9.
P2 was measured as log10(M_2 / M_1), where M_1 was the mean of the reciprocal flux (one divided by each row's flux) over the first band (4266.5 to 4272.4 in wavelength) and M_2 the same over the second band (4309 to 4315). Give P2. 0.009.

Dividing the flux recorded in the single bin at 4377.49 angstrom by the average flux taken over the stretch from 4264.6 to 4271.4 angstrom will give 1.0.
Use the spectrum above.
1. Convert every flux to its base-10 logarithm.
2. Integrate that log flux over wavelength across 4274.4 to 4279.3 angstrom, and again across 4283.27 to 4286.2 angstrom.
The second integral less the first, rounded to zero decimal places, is -2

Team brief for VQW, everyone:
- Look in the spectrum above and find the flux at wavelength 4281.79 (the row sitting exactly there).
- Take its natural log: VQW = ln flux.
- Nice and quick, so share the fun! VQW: 3.01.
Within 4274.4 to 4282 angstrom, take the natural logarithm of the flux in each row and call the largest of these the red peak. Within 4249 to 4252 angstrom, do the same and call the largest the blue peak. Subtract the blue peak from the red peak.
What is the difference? 0.20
